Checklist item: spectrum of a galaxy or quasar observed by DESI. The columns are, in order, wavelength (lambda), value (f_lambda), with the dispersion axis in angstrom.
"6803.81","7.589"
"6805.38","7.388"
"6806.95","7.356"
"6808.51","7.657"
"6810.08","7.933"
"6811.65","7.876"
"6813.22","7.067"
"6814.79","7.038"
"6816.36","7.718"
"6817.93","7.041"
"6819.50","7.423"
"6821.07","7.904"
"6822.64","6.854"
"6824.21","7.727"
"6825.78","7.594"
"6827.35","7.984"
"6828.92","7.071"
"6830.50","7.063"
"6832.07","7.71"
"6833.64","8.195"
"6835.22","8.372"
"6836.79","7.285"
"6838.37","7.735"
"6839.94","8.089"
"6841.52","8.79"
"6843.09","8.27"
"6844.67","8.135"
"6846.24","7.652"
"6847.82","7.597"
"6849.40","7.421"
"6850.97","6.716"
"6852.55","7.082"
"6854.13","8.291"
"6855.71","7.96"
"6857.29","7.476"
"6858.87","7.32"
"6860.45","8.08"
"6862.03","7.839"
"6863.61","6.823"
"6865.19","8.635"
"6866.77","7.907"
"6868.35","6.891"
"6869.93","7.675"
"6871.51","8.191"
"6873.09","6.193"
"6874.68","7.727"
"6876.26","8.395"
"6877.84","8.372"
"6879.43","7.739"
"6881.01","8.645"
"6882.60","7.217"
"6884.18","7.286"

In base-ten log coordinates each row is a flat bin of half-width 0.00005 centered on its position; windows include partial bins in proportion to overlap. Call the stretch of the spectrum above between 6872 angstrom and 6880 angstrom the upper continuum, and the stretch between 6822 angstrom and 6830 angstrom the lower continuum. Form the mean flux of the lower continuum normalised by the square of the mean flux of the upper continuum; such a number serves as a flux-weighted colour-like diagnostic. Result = 0.126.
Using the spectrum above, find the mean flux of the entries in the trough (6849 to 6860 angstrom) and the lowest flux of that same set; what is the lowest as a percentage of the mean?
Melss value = 90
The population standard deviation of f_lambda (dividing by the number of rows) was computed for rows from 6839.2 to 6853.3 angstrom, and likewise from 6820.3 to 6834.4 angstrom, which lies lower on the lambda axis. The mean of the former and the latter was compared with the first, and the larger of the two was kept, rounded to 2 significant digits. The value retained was 0.60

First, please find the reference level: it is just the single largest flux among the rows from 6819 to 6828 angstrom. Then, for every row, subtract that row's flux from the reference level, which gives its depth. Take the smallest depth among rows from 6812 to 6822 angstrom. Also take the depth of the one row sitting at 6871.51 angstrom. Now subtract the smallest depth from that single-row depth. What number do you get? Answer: -0.29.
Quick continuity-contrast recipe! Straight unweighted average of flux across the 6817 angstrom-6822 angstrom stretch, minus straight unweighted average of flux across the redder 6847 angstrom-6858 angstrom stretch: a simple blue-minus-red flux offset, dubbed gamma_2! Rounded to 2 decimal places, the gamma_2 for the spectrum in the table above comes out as -0.05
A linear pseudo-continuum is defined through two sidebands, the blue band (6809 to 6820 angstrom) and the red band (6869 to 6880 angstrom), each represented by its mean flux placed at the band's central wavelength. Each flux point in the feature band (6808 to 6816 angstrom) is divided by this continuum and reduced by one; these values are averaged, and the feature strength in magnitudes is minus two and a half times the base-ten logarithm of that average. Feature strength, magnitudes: 4.8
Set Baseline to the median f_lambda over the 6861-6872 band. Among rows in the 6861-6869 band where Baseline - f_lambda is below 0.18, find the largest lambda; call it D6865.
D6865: 6866.77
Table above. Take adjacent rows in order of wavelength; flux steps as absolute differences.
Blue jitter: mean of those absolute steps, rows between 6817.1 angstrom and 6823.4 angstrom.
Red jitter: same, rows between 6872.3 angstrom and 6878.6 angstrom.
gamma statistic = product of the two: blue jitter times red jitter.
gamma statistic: 0.47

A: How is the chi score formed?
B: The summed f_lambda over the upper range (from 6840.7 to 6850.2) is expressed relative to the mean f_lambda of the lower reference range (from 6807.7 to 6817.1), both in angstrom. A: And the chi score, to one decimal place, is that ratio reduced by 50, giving -43.7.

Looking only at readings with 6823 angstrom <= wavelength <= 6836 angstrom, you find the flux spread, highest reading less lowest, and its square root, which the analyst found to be 1.1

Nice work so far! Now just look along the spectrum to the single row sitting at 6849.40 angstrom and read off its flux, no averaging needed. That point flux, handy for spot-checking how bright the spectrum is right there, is 7.421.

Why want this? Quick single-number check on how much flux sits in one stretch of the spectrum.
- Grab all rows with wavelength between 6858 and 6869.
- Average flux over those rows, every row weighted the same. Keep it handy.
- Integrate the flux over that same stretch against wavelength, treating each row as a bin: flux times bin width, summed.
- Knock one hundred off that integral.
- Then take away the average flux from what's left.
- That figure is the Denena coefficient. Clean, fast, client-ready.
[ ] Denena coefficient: -23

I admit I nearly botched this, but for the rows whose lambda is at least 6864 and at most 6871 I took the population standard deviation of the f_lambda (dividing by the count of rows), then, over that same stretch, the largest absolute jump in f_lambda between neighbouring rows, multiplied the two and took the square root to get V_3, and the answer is 0.80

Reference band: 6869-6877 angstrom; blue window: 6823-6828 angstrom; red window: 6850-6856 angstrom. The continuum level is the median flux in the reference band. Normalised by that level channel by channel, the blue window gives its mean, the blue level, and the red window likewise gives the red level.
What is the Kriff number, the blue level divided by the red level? 1.03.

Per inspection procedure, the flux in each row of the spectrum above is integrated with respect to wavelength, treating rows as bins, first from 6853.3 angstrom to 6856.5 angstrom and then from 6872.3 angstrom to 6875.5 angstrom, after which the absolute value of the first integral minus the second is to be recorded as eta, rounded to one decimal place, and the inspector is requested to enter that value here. 3.6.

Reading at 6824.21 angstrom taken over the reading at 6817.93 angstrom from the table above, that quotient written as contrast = 1.10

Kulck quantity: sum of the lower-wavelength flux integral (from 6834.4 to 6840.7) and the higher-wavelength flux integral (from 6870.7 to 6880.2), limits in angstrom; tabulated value 123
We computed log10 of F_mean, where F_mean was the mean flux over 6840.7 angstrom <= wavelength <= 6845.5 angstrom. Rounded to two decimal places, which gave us 0.92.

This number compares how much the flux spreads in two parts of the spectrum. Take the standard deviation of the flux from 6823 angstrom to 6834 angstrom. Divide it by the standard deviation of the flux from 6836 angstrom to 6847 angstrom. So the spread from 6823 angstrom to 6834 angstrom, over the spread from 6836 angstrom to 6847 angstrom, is 0.88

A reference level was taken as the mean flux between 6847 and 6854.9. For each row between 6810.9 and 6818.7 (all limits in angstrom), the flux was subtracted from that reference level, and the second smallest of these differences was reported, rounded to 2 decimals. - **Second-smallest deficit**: -0.30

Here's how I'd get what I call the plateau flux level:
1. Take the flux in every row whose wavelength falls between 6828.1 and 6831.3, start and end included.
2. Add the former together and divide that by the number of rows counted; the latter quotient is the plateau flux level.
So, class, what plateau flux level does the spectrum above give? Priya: 7.1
